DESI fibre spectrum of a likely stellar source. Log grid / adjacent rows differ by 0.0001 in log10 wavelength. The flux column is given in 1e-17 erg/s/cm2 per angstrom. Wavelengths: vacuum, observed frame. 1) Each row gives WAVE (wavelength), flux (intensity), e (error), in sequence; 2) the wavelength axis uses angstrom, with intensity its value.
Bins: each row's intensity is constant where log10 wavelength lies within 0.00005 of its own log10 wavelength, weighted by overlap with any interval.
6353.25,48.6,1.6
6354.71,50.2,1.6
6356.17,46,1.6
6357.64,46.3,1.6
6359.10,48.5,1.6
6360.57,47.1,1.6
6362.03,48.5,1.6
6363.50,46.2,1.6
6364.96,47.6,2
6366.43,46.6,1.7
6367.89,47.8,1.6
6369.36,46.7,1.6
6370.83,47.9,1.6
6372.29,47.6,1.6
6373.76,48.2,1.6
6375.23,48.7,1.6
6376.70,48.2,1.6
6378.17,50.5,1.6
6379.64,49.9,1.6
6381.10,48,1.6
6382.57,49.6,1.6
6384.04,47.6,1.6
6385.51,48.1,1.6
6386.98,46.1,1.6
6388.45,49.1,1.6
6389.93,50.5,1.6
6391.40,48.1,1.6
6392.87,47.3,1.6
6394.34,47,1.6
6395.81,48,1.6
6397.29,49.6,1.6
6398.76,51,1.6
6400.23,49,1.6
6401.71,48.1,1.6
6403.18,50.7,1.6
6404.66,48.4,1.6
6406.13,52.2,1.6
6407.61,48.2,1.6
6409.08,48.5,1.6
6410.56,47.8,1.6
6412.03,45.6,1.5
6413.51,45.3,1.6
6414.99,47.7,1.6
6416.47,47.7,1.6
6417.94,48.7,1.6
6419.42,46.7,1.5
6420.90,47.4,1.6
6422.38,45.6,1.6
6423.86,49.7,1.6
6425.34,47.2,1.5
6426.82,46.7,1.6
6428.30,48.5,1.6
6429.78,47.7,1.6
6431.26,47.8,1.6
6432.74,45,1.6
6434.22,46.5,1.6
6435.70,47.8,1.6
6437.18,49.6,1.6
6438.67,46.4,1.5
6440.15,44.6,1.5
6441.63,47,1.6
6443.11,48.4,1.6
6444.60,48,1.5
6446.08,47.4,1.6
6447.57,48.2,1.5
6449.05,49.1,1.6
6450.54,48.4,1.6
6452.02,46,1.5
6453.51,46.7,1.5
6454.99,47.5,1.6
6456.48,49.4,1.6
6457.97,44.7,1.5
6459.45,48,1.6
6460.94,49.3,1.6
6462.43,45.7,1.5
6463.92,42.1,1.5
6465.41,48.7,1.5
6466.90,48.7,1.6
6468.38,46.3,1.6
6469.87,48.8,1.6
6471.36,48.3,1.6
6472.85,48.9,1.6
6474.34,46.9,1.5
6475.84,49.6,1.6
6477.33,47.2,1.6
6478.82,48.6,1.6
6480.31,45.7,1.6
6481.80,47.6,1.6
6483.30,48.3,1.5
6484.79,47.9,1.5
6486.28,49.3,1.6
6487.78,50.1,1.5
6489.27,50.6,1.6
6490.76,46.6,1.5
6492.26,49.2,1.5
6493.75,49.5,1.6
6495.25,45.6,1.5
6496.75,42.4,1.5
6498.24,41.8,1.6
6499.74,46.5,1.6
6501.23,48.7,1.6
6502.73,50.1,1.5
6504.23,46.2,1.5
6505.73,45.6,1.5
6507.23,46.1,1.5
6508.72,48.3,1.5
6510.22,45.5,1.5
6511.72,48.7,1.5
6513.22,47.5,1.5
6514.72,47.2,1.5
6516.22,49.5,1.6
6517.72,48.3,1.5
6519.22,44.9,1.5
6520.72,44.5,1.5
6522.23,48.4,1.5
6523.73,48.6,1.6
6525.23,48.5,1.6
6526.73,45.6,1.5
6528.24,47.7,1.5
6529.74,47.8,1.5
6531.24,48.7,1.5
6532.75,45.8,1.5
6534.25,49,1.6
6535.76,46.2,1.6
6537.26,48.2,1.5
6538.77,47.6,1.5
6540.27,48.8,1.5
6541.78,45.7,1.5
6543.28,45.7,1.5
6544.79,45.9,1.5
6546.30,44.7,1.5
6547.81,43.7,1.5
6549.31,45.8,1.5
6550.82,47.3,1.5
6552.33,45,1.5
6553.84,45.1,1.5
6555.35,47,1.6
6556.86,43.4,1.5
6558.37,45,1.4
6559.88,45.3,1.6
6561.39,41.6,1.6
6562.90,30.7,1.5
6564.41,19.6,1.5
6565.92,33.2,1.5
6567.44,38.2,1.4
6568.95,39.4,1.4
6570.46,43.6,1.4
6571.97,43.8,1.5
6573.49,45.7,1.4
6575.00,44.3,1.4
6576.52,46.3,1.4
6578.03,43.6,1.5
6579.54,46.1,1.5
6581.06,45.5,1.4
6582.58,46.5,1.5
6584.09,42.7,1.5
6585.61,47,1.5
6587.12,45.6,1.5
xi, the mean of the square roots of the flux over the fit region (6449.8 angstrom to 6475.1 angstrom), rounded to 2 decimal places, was 6.88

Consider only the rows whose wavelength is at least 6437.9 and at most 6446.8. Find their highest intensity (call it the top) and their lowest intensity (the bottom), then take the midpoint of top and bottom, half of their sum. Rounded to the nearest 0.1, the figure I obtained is 46.5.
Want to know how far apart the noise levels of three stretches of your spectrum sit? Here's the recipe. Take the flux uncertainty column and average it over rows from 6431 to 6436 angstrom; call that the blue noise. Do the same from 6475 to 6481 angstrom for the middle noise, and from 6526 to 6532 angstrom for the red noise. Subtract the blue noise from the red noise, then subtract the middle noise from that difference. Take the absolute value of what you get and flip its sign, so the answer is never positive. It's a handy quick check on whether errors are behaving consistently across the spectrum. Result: -1.70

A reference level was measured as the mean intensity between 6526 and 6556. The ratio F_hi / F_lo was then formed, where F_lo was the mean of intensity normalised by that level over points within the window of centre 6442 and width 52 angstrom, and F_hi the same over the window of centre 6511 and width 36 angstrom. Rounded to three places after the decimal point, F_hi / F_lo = 0.991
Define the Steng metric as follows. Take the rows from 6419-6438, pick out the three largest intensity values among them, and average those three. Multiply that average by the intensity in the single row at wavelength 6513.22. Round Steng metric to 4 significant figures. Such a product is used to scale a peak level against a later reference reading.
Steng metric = 2340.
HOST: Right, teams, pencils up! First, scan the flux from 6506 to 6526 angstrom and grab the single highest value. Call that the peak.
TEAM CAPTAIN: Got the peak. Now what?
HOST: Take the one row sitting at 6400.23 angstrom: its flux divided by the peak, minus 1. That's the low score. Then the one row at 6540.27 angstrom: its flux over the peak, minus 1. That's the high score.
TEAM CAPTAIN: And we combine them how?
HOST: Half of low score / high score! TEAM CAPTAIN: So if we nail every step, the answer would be 0.36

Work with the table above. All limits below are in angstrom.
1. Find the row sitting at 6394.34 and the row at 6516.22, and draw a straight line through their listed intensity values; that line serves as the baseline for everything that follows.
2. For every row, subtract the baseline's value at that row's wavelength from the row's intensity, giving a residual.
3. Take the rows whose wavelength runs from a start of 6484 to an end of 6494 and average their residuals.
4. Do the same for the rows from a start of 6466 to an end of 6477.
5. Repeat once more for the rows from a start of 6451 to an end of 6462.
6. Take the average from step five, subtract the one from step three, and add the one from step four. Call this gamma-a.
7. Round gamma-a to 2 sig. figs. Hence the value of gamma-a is -1.4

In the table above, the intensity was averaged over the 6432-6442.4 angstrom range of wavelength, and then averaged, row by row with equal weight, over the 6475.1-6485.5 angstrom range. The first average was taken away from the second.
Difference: 1.1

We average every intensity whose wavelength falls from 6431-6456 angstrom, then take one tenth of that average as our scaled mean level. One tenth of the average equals 4.73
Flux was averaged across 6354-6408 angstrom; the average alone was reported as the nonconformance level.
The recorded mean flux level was 48.4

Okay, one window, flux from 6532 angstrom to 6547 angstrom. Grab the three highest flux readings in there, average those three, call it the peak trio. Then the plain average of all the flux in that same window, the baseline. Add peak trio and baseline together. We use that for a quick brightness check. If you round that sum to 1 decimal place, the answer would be 95.4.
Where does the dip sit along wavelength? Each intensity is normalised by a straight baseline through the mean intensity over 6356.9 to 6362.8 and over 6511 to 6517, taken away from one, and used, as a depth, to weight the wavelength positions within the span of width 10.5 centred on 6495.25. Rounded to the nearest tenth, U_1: 6497.4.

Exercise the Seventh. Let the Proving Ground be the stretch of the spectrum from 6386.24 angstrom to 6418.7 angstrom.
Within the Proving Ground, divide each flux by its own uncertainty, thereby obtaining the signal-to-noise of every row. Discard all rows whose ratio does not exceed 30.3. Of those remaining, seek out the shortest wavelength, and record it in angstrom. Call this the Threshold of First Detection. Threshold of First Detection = 6388.45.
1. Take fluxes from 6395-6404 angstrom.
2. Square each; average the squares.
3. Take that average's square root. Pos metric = 49.4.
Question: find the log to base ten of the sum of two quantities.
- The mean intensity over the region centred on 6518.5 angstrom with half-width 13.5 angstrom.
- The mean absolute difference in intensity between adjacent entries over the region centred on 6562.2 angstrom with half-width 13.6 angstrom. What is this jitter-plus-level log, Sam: 1.71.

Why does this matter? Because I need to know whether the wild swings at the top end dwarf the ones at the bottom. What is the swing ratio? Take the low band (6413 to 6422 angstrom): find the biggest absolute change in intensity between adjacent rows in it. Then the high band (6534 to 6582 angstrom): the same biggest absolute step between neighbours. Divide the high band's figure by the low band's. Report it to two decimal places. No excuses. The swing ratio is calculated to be 5.67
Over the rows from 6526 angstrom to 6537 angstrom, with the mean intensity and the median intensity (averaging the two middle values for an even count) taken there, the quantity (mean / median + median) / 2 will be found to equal 24.3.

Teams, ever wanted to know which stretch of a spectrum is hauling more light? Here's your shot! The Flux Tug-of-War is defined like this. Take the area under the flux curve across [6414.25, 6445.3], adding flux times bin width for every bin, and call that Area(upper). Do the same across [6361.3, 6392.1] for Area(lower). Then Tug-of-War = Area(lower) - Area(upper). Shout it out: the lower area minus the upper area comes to 13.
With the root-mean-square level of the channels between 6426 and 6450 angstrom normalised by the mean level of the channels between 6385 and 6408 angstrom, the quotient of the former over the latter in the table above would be 0.971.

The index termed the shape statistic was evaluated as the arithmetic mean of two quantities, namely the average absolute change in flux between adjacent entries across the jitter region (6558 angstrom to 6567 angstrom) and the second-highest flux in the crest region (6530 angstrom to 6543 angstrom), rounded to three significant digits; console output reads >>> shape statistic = 28.4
